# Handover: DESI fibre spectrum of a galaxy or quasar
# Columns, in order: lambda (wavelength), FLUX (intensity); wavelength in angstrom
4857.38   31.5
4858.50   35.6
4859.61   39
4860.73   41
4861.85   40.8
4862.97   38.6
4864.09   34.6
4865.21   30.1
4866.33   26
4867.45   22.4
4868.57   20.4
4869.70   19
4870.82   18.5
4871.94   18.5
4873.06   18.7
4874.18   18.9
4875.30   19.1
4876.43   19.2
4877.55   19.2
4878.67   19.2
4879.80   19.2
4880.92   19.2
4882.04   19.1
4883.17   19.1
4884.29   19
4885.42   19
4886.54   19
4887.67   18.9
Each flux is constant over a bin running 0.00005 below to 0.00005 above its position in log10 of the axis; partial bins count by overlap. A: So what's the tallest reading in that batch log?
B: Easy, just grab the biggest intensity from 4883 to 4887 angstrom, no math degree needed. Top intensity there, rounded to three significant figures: 19.1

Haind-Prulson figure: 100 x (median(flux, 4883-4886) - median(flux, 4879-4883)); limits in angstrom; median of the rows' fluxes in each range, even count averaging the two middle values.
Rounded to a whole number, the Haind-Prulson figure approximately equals -20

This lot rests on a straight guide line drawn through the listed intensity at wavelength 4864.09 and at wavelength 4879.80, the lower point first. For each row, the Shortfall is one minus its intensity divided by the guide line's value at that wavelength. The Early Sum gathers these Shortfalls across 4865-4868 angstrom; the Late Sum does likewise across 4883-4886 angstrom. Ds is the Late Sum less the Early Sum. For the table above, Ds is -1.5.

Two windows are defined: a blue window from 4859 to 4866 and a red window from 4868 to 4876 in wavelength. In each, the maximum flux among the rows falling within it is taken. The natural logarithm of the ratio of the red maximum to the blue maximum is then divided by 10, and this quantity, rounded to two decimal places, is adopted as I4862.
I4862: -0.07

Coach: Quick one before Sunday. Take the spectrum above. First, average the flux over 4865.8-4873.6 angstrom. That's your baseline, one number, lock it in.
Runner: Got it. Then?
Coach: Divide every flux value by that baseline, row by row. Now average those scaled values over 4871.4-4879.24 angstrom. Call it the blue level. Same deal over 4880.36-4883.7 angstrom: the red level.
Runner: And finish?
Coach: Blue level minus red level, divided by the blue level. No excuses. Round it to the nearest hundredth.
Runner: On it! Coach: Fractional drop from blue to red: -0.01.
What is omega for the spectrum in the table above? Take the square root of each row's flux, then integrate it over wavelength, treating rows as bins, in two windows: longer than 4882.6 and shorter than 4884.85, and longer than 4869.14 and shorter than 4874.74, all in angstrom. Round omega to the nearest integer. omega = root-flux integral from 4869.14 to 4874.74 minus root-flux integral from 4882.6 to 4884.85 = 14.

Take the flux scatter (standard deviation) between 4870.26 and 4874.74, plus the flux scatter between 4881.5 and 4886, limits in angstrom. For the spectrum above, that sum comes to 0.2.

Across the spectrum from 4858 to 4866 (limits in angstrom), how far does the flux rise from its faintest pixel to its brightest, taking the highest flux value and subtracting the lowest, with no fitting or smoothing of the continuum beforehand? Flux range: 10.9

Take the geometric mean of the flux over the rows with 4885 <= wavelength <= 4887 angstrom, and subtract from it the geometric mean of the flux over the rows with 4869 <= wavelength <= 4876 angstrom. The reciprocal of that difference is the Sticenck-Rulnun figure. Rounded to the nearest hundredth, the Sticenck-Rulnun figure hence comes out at 4.58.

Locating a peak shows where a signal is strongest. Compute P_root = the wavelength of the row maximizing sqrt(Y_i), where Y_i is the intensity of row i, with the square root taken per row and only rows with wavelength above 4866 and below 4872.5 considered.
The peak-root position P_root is 4866.33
